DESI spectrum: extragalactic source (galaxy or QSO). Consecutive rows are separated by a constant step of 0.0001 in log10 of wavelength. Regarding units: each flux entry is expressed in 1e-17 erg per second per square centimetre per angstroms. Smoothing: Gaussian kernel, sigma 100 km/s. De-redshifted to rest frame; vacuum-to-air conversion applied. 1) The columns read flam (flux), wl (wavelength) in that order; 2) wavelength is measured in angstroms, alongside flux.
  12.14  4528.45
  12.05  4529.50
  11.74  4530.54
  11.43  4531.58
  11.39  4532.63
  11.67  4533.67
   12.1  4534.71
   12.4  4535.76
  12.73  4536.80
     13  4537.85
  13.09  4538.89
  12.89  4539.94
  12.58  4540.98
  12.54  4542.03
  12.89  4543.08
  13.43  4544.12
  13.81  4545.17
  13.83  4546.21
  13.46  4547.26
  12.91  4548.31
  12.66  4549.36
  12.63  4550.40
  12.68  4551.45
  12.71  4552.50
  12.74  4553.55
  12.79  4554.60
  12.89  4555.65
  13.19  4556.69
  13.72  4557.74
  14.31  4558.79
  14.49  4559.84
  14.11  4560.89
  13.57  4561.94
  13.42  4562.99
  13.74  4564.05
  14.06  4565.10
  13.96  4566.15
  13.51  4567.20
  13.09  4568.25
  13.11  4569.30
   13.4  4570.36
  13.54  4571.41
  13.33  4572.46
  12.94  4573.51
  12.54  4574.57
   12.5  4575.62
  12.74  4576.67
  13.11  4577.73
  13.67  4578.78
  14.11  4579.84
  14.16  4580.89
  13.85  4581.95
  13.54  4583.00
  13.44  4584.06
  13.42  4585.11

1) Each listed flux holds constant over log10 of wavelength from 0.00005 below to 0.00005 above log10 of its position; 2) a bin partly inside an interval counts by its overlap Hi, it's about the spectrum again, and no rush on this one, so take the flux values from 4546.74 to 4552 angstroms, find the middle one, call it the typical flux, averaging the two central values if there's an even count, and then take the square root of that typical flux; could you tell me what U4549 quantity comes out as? 3.56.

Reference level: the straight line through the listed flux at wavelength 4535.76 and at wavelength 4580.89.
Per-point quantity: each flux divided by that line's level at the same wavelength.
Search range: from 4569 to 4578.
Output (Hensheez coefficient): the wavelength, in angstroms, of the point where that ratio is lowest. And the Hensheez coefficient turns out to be 4575.62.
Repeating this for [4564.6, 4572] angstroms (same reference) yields 4569.30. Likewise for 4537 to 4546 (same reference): 4542.03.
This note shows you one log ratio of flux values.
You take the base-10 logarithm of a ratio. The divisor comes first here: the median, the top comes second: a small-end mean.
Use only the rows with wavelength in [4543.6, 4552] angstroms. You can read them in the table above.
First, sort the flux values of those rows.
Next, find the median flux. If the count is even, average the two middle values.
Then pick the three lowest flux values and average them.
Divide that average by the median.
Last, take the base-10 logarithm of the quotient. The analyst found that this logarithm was -0.017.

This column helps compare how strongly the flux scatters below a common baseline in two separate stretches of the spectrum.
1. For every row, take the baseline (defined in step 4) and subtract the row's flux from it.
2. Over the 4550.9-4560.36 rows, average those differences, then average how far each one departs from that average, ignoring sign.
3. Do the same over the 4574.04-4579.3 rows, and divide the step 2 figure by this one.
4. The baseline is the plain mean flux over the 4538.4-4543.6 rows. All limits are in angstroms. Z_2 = 1.6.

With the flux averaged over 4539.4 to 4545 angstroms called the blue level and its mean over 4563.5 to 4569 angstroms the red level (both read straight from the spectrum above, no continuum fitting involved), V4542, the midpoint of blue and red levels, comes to 13.3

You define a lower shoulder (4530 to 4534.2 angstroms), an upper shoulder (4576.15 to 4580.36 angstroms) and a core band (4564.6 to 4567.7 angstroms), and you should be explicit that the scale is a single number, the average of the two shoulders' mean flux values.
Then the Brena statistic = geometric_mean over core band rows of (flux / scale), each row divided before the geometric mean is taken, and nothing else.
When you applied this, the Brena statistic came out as 1.11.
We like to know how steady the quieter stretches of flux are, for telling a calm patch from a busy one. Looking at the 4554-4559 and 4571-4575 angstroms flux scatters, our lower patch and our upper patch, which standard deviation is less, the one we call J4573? 0.4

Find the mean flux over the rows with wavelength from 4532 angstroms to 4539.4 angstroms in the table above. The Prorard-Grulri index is 12.3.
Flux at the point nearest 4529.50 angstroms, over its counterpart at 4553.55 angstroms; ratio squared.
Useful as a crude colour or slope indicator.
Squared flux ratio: 0.89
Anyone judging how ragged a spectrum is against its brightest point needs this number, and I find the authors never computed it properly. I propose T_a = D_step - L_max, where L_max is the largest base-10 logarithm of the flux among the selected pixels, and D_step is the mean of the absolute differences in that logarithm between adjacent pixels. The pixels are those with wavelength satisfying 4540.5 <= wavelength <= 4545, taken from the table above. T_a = -1.12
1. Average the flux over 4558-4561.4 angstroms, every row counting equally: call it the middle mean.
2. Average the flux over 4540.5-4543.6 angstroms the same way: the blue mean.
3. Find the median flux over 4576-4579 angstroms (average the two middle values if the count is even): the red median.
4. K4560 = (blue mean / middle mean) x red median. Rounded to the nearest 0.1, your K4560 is 11.6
